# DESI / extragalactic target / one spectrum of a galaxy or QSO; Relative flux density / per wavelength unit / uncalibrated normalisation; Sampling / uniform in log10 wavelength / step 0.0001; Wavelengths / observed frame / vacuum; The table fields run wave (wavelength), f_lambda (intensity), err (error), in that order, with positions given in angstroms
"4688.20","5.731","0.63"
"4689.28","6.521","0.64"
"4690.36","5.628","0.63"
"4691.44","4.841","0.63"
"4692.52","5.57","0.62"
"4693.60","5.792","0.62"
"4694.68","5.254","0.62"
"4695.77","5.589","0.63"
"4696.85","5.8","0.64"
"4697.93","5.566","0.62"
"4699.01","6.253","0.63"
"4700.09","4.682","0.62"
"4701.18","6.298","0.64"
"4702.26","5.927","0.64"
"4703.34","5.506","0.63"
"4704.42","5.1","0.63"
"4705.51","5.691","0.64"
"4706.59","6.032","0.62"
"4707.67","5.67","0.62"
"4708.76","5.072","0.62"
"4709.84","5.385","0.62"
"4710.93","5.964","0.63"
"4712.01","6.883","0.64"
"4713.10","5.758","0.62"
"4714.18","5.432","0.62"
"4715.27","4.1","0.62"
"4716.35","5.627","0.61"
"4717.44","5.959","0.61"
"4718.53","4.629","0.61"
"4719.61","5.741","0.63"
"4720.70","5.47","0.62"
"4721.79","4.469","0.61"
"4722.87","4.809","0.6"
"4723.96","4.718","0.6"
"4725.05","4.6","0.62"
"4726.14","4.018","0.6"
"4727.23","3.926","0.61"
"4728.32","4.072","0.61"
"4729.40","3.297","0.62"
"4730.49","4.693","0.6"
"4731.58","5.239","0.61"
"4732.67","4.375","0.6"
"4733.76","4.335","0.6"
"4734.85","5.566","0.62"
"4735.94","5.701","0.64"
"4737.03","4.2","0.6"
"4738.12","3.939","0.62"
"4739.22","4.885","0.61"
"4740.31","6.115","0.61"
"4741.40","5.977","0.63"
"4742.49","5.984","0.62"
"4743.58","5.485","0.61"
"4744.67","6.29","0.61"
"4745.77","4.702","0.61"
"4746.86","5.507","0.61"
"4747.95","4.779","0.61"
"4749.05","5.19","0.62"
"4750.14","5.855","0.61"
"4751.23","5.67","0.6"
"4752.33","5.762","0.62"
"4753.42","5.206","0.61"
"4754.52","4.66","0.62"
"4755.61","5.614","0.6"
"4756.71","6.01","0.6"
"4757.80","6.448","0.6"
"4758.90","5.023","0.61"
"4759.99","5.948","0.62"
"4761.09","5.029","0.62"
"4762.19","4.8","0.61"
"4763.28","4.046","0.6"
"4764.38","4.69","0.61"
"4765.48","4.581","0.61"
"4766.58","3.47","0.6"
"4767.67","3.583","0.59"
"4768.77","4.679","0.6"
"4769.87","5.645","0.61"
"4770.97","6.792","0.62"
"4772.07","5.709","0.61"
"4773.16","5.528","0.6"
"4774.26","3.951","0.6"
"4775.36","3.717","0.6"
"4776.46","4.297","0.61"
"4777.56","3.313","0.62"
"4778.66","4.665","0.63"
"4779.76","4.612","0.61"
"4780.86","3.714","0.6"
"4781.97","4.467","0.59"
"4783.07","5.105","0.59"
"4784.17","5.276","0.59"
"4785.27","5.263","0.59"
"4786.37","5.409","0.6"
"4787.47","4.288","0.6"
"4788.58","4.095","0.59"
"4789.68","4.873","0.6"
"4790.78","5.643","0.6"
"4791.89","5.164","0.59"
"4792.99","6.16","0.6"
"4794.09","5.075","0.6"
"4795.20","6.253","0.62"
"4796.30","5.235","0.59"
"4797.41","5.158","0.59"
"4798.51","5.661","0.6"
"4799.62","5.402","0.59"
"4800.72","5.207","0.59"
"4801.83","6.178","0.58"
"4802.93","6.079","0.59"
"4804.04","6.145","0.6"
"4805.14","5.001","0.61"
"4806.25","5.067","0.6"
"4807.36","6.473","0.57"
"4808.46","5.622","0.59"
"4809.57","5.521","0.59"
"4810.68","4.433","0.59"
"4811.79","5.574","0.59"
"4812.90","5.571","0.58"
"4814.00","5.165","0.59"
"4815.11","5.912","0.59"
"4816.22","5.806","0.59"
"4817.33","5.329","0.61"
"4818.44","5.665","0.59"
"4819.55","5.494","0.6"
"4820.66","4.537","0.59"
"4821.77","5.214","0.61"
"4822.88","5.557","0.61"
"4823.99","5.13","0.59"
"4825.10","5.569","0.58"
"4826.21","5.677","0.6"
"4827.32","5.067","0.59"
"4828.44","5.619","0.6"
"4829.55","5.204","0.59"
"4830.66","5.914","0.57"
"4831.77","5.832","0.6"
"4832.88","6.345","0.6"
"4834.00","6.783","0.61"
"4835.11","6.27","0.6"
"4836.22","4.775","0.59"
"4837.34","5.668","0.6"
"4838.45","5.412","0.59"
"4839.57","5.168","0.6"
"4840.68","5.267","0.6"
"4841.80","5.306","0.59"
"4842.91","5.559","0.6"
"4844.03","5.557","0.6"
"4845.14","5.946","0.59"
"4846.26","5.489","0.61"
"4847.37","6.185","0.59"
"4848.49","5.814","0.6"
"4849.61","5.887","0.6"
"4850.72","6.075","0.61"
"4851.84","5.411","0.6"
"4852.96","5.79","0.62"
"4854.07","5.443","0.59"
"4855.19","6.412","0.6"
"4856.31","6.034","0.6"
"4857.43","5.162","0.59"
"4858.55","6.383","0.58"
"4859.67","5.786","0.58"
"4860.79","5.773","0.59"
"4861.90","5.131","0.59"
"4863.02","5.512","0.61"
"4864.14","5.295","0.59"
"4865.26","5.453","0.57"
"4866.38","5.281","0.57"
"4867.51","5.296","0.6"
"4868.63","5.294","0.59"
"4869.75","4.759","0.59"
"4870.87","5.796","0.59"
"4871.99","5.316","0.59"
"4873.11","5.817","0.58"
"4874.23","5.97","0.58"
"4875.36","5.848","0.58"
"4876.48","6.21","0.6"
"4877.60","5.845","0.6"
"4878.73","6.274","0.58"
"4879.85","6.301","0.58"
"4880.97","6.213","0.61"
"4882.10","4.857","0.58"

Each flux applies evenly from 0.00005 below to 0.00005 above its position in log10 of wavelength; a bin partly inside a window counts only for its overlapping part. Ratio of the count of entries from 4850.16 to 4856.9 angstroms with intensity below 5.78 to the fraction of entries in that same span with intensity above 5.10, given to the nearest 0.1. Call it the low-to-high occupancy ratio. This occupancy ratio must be 2.0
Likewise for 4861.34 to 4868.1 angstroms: 6.0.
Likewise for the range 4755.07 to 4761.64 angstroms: 4.5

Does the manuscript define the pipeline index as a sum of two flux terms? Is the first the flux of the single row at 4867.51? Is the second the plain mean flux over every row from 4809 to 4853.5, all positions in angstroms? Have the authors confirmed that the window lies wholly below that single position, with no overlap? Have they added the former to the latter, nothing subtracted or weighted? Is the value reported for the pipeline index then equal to 10.9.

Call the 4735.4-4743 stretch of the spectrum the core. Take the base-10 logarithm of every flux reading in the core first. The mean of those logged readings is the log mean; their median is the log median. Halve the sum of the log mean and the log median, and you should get 0.735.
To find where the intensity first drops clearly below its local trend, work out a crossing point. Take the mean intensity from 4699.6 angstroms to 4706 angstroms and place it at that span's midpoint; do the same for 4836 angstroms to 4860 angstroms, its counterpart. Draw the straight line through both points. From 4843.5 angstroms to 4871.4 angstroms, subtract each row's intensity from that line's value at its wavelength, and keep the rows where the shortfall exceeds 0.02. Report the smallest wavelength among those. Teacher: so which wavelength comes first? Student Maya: 4844.03 angstroms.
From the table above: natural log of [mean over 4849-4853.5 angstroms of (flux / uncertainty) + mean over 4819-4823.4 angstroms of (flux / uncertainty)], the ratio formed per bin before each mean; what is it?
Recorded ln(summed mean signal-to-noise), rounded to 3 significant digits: 2.90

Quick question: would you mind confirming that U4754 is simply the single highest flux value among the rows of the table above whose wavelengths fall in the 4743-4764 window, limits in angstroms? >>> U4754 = 6.448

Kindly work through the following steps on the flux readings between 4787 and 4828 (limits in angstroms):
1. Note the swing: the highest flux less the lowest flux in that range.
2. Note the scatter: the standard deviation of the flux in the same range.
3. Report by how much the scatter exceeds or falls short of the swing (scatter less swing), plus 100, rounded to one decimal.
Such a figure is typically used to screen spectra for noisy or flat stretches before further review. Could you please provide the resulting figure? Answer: 98.2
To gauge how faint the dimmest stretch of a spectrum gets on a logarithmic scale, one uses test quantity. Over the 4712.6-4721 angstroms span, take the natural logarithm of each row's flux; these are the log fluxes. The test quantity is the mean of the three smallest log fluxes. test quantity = 1.55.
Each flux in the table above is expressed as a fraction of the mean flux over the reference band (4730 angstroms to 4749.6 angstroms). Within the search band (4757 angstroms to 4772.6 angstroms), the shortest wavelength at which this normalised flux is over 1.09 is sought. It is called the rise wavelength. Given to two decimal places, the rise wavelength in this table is 4757.80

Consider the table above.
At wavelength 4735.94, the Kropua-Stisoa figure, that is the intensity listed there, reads 5.701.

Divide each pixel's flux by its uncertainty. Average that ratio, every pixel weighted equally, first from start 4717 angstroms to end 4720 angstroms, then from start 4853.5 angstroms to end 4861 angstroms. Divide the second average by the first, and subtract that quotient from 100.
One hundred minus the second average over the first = 98.9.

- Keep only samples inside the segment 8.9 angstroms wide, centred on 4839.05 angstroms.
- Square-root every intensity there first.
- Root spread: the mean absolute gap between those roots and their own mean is 0.064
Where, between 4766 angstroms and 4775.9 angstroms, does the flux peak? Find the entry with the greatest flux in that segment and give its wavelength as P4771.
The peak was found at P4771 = 4770.97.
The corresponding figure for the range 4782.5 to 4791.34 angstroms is 4790.78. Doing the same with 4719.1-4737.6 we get 4719.61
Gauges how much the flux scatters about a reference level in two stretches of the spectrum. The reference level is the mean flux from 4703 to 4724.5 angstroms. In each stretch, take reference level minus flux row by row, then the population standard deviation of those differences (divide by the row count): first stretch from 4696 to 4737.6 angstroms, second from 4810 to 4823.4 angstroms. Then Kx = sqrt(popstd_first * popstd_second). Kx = 0.59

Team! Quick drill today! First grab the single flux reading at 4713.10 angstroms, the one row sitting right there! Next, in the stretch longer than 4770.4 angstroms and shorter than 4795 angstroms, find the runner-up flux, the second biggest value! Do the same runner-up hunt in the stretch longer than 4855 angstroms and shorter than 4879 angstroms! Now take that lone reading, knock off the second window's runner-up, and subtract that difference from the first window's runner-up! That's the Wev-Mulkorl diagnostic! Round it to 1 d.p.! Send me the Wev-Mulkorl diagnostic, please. 6.8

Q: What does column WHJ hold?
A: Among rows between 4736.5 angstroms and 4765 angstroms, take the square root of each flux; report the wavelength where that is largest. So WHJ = 4757.80 angstroms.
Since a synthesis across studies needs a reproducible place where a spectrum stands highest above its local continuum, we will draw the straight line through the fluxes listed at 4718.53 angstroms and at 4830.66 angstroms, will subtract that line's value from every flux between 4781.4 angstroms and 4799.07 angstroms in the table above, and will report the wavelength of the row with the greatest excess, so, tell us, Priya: 4795.20 angstroms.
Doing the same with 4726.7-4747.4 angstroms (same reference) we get 4744.67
